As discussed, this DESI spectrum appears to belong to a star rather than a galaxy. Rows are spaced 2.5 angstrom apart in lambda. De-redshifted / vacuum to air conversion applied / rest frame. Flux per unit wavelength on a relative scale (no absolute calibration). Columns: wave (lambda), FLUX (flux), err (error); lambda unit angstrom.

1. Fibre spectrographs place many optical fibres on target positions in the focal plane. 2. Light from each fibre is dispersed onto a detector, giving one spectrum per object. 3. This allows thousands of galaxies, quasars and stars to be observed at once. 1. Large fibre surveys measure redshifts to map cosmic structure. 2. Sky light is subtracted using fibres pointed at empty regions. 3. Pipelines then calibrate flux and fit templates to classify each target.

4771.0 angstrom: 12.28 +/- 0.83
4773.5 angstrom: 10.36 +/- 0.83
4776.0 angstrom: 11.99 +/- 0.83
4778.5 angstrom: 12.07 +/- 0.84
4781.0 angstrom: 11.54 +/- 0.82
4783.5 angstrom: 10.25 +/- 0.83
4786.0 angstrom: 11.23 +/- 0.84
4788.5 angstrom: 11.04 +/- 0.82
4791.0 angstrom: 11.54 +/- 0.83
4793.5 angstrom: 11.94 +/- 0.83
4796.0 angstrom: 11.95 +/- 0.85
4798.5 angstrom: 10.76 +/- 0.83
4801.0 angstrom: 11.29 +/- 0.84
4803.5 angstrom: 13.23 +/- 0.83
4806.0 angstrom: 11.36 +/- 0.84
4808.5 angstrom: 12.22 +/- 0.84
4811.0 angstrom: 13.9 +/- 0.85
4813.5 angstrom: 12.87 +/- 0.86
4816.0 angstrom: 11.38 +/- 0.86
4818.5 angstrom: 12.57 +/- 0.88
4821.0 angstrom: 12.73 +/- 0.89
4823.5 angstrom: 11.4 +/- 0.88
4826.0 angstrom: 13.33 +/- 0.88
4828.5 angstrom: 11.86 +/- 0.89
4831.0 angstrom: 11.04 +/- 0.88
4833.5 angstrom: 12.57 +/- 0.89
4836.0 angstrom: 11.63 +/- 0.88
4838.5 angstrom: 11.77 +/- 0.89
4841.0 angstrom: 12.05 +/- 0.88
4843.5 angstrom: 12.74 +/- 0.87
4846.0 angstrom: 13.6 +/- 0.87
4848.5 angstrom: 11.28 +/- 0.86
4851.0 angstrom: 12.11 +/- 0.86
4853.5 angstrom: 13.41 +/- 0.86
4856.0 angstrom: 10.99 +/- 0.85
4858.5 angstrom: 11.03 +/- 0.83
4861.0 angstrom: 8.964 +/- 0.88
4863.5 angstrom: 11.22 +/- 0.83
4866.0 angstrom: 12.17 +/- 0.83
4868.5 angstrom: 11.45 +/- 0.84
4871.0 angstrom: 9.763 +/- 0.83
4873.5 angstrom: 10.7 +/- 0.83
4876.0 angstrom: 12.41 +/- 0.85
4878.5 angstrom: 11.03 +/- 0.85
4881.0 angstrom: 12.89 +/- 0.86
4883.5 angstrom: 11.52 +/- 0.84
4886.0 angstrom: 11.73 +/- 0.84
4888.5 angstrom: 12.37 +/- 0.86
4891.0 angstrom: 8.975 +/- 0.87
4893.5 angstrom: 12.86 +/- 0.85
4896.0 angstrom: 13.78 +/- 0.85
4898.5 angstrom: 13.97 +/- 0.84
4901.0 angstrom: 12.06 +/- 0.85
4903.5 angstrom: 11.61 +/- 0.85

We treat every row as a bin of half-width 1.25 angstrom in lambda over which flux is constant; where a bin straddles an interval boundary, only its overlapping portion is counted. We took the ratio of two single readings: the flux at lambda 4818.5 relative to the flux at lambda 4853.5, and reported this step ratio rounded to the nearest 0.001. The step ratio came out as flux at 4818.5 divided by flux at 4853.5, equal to 0.937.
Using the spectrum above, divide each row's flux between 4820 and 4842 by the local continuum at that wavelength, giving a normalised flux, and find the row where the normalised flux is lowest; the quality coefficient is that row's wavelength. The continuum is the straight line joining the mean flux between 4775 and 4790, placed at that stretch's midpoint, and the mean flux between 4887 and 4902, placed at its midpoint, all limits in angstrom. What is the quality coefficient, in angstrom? 4831.0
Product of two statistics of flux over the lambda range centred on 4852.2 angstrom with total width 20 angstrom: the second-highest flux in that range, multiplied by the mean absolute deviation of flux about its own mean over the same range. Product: 16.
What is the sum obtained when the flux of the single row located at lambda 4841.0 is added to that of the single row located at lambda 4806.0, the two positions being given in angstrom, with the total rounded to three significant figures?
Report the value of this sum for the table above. 23.4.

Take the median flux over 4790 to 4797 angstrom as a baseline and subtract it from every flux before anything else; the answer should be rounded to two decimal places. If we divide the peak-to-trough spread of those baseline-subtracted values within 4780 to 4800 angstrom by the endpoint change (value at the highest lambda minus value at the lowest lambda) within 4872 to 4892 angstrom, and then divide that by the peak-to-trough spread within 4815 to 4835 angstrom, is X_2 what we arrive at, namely -0.43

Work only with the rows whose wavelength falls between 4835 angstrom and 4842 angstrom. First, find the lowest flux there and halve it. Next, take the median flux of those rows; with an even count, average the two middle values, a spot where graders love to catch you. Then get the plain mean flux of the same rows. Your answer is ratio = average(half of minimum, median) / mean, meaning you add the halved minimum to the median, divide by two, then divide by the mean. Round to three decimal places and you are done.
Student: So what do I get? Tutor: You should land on 0.744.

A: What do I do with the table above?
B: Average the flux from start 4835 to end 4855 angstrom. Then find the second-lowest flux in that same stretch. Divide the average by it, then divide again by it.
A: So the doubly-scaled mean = 0.091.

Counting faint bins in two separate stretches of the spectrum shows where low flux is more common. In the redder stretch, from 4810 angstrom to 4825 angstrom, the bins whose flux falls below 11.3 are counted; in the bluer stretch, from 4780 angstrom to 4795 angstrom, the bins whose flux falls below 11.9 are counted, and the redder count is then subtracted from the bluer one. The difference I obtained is 5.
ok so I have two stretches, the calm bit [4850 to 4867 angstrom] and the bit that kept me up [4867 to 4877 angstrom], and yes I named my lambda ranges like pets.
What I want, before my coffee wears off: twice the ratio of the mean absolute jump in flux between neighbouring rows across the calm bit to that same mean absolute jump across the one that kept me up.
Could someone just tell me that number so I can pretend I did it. 2.1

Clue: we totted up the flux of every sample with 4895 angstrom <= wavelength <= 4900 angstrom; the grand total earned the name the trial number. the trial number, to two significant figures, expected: 28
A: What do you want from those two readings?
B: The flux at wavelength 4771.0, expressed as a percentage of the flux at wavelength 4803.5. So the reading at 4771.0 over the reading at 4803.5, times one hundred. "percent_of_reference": 93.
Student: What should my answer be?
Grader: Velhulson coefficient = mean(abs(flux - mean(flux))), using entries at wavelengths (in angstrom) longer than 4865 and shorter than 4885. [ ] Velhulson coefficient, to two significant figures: 0.76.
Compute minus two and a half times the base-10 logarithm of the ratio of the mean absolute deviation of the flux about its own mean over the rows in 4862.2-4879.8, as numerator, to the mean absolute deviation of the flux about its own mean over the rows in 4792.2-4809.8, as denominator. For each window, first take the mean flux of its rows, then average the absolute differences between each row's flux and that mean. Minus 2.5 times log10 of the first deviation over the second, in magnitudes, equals -0.11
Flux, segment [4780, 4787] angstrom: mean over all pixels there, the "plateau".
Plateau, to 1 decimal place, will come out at 11.0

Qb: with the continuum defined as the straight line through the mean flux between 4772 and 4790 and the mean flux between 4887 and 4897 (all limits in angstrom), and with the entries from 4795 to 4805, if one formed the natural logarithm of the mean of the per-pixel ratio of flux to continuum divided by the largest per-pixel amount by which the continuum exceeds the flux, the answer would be 0.6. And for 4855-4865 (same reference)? -1.1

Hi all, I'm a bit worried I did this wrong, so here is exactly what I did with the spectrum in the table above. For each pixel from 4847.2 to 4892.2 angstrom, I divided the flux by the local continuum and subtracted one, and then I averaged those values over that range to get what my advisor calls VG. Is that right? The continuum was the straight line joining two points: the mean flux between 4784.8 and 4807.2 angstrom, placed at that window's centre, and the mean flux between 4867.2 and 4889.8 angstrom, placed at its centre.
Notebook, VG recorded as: -0.018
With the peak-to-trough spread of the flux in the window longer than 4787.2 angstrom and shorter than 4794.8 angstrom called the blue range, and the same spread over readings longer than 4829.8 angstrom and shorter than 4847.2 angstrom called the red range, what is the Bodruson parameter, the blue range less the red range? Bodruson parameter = -1.7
